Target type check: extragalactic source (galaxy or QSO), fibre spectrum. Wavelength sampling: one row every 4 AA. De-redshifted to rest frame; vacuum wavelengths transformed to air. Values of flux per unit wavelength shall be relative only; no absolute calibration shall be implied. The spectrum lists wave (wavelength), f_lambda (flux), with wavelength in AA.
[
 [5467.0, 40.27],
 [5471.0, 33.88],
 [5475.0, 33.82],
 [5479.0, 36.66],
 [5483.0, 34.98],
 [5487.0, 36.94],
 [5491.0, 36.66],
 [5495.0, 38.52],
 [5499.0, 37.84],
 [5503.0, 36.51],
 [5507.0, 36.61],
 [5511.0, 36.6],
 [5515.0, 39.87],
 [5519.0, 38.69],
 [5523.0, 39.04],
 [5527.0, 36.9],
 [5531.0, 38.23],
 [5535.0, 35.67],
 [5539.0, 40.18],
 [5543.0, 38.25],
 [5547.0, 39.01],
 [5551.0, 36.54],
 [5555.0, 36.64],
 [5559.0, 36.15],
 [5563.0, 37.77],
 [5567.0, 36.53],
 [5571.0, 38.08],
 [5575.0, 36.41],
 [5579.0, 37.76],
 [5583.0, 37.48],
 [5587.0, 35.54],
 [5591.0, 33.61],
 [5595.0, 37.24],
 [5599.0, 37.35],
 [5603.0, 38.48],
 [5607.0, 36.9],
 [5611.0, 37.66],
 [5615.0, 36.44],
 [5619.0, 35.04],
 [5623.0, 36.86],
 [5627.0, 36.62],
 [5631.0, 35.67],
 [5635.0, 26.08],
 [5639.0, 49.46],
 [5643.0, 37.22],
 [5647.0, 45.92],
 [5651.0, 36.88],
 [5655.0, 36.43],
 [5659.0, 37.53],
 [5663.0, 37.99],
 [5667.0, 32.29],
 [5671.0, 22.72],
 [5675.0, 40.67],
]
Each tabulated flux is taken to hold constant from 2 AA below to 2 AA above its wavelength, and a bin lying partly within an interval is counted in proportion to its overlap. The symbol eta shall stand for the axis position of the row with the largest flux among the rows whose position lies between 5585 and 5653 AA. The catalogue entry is 5639.0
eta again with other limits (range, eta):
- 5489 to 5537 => 5515.0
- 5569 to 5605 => 5603.0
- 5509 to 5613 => 5539.0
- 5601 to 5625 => 5603.0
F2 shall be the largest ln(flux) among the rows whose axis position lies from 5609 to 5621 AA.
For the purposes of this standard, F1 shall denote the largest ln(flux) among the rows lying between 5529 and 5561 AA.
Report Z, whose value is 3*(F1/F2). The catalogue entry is 3.05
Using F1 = 3.69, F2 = 3.63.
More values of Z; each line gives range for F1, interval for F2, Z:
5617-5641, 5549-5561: 3.25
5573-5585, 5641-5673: 2.85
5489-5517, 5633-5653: 2.83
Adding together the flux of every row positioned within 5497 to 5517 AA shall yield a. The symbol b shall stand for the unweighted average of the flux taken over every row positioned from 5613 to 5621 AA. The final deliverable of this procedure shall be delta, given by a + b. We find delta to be 223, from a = 187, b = 35.7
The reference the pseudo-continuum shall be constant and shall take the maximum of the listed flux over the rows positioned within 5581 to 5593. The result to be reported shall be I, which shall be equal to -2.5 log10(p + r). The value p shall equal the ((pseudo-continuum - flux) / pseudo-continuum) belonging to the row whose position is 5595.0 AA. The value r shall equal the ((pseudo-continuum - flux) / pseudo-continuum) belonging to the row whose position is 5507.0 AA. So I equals 3.82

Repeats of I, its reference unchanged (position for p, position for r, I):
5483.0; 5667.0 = 1.72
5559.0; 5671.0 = 0.92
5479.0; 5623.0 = 3.54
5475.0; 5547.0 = 3.11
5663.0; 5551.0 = 4.85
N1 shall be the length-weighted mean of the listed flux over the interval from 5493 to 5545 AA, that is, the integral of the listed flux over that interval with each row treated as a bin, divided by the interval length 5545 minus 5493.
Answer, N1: 37.9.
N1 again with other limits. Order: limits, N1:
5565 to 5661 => 37.2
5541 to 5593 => 36.9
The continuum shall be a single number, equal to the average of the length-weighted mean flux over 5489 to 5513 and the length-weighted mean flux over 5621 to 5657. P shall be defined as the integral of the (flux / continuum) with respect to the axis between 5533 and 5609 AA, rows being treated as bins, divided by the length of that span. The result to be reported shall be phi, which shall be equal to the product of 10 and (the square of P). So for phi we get 9.8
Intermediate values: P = 0.990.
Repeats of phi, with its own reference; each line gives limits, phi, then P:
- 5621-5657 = 10.2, 1.010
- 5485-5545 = 10.1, 1.007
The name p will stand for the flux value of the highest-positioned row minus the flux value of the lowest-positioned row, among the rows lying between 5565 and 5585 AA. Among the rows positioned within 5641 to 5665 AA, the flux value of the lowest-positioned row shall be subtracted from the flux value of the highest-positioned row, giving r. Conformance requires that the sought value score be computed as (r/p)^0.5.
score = 0.9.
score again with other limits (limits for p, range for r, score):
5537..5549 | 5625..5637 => 3.0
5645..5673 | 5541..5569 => 0.3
